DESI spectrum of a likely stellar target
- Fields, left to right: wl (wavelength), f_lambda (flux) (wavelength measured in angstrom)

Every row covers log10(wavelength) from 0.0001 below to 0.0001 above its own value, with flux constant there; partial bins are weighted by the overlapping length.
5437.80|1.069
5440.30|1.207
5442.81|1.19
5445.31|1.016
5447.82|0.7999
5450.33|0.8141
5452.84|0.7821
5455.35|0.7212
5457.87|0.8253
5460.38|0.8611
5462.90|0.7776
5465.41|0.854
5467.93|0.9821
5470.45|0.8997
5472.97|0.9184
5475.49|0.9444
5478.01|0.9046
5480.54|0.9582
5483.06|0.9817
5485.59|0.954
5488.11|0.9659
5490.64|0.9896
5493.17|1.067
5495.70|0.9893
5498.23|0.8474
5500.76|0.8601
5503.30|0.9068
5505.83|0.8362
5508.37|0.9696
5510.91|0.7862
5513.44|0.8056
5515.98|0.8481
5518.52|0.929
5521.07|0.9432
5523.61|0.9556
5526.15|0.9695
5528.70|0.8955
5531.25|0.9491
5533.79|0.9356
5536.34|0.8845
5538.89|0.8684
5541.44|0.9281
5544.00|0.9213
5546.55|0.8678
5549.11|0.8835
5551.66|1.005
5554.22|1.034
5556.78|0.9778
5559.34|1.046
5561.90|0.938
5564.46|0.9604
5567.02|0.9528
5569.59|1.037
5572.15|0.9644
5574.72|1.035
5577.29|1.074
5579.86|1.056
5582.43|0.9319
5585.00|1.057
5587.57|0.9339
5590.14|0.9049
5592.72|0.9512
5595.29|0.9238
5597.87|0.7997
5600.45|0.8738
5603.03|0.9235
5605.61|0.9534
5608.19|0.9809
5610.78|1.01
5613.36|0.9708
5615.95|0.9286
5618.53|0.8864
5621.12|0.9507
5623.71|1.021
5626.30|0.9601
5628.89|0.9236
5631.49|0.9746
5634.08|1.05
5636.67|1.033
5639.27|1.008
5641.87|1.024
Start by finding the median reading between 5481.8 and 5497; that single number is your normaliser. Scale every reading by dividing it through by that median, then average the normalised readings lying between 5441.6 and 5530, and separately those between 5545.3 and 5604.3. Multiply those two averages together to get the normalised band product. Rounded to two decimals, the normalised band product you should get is 0.90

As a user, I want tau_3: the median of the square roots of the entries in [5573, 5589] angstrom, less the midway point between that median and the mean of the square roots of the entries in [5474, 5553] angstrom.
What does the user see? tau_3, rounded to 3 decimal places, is 0.032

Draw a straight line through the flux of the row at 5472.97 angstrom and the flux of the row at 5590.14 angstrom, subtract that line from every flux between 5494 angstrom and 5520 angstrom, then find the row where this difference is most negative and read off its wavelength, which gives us 5510.91 angstrom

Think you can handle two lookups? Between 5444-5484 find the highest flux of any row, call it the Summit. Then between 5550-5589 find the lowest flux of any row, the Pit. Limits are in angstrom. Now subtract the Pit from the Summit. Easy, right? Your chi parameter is 0.084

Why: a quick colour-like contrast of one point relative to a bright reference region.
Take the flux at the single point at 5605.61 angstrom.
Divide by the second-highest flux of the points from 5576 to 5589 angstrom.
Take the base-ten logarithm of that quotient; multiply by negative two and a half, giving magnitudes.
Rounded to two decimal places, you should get 0.11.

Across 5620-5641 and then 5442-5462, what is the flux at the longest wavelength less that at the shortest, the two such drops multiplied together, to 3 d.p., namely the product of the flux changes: -0.019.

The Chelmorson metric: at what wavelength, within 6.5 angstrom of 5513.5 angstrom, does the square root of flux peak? 5508.37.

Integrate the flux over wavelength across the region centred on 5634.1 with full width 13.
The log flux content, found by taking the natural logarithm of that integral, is 2.56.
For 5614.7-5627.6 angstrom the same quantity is 2.51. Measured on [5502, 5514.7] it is 2.39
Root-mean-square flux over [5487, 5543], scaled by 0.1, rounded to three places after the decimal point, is 0.092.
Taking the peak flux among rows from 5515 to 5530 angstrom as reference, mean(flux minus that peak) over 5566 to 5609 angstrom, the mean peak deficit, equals -0.01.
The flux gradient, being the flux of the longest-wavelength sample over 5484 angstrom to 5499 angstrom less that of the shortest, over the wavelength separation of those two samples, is -0.008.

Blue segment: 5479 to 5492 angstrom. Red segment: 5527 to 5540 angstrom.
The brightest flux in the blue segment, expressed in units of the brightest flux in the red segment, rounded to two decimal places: 1.04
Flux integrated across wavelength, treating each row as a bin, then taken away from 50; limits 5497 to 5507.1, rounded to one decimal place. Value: 41.3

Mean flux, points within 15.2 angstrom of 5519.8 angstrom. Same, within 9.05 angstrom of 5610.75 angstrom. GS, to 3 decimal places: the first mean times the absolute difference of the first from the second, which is 0.044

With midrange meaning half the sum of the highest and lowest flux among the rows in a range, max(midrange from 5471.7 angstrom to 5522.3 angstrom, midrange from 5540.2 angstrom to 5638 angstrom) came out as 0.94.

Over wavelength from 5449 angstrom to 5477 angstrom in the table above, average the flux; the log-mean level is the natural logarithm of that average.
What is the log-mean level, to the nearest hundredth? -0.16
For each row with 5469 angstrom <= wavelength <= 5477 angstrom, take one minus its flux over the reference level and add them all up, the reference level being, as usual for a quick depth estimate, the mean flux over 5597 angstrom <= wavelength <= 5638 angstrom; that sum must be 0.10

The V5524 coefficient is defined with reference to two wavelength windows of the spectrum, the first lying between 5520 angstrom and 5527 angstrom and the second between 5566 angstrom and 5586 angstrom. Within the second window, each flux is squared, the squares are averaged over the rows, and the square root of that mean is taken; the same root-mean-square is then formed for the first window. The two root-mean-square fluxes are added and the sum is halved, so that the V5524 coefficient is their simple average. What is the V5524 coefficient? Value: 0.99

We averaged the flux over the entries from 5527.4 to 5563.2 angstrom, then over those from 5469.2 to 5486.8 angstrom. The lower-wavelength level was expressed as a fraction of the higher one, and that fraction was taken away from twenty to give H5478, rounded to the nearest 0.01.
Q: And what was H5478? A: 19.00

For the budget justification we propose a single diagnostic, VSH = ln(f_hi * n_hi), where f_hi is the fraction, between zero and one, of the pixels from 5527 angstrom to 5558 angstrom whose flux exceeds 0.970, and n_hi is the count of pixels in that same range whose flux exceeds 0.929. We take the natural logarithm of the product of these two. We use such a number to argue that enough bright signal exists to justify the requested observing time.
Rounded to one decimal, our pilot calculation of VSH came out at 0.2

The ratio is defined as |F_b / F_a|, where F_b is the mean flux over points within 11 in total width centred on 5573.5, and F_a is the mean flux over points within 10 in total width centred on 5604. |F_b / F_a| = 1.10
